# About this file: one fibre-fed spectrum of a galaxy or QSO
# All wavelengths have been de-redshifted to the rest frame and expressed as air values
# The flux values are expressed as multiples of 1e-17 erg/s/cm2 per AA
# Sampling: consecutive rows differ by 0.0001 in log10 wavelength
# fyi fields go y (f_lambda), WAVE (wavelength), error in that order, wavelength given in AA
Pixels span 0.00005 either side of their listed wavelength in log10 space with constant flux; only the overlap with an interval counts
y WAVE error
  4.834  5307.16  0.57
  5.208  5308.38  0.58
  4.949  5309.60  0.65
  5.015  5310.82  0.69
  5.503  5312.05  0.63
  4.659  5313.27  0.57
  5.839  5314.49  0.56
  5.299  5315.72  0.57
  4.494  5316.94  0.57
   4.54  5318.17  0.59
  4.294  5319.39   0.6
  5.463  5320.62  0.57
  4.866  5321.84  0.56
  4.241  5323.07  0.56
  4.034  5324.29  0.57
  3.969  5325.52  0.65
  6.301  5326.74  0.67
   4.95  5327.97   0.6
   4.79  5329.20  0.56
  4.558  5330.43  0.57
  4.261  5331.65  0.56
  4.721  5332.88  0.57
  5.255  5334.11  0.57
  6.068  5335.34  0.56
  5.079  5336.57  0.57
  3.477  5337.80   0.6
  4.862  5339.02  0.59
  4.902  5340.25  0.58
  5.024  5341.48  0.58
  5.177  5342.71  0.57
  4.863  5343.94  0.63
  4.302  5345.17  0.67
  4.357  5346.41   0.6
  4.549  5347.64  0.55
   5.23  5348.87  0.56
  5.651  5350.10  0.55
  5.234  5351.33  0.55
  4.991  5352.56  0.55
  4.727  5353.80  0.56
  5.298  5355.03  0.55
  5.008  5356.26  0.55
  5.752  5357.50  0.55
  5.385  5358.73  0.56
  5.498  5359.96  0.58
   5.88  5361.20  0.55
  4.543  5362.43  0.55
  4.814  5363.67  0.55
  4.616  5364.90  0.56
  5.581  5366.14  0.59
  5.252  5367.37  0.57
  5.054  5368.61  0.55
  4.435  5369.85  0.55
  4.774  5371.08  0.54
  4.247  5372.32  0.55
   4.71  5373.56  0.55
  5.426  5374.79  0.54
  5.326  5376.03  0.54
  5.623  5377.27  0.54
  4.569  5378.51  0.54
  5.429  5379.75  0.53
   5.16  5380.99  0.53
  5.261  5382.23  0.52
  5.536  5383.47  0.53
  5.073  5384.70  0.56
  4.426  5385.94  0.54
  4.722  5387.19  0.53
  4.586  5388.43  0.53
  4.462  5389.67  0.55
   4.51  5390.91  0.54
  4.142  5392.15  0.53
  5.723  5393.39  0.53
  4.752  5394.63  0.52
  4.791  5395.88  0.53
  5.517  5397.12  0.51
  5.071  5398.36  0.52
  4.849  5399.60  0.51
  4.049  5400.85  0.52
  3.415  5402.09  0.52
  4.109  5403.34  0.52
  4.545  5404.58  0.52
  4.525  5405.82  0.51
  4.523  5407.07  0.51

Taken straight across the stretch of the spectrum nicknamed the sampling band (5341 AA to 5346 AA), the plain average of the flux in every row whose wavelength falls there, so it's 4.8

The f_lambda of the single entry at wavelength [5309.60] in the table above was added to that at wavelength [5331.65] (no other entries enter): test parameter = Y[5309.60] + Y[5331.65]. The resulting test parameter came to 9.2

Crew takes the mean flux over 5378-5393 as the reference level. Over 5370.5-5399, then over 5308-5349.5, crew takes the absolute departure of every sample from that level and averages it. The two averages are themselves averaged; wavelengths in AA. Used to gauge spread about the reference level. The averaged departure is 0.427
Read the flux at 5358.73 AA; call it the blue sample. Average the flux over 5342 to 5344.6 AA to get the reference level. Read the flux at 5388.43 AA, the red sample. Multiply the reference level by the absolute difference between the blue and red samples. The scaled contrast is 4.0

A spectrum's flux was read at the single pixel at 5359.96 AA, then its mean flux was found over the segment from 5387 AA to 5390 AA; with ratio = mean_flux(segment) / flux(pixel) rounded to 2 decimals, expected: 0.83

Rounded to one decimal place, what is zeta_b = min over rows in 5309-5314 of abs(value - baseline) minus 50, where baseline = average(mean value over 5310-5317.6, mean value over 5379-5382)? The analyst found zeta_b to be -49.8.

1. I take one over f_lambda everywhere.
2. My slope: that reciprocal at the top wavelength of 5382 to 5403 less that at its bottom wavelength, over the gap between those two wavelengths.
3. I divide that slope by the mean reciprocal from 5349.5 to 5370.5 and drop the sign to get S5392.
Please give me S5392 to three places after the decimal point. 0.027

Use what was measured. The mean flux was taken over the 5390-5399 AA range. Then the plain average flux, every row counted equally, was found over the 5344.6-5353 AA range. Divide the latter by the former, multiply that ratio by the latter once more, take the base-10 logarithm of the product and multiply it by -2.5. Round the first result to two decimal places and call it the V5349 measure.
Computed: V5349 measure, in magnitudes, -1.72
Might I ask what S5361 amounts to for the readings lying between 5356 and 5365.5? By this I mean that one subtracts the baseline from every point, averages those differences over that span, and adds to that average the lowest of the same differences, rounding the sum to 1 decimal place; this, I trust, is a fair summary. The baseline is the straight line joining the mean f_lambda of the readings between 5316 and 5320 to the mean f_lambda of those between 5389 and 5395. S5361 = 0.5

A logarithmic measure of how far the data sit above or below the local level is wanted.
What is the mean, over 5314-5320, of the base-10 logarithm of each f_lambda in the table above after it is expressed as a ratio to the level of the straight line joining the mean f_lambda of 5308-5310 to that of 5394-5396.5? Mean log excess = -0.02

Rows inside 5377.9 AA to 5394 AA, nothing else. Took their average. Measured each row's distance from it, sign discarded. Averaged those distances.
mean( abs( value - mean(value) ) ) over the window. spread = 0.44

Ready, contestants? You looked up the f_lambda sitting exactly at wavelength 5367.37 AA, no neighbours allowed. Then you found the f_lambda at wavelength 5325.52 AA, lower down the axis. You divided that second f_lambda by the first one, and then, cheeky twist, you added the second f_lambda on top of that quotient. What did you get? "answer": 4.7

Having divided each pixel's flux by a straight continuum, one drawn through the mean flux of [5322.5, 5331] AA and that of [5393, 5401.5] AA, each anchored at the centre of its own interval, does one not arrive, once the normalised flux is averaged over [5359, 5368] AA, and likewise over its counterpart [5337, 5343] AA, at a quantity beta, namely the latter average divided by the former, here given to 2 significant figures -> 0.92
